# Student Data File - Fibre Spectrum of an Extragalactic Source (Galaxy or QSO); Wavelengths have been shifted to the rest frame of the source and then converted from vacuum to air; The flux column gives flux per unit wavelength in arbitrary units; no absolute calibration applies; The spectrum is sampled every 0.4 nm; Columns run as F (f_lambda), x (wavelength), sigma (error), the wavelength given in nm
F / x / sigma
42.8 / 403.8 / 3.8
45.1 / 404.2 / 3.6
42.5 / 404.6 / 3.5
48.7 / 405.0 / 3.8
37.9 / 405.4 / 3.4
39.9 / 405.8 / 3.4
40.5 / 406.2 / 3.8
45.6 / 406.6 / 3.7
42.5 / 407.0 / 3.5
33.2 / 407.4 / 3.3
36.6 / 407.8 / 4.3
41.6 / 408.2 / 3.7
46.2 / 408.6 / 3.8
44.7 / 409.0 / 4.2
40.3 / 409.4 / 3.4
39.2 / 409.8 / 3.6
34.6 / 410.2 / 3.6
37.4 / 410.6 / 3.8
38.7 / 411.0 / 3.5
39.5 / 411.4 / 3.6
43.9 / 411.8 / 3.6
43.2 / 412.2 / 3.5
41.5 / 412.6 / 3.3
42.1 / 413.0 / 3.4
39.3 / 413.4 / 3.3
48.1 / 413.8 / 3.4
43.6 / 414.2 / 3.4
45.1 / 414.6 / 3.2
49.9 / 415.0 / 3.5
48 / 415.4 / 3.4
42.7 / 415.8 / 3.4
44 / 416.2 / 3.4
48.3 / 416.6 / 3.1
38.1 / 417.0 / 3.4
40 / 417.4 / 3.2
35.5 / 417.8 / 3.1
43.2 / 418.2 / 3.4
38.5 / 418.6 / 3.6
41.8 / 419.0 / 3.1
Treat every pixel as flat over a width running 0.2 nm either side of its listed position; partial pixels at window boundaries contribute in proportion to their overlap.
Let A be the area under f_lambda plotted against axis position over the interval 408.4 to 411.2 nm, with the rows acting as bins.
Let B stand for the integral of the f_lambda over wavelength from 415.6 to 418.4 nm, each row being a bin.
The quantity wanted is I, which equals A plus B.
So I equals 229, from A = 112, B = 117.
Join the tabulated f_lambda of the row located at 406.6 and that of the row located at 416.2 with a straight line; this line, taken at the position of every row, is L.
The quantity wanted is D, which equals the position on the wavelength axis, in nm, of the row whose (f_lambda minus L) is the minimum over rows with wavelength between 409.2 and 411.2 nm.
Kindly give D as 410.2 nm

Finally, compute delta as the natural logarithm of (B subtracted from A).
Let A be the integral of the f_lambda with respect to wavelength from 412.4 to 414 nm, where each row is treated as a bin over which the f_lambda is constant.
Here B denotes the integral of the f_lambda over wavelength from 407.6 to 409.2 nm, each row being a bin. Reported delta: -0.3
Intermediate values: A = 68.4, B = 68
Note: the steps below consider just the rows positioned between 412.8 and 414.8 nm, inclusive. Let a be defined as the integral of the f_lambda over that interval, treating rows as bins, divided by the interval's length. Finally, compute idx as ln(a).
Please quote 3.78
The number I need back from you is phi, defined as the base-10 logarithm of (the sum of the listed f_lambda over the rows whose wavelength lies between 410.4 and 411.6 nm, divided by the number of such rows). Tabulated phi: 1.59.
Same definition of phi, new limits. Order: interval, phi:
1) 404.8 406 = 1.62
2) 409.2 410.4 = 1.58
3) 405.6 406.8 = 1.62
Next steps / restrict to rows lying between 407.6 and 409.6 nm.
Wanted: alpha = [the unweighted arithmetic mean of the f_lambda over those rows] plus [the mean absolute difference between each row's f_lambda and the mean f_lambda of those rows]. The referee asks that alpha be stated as 44.7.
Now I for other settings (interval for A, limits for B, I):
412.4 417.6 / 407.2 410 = 341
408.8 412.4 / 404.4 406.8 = 247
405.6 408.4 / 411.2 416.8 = 360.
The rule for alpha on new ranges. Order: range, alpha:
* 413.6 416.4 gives 48.3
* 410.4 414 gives 44.0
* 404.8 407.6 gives 45.0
